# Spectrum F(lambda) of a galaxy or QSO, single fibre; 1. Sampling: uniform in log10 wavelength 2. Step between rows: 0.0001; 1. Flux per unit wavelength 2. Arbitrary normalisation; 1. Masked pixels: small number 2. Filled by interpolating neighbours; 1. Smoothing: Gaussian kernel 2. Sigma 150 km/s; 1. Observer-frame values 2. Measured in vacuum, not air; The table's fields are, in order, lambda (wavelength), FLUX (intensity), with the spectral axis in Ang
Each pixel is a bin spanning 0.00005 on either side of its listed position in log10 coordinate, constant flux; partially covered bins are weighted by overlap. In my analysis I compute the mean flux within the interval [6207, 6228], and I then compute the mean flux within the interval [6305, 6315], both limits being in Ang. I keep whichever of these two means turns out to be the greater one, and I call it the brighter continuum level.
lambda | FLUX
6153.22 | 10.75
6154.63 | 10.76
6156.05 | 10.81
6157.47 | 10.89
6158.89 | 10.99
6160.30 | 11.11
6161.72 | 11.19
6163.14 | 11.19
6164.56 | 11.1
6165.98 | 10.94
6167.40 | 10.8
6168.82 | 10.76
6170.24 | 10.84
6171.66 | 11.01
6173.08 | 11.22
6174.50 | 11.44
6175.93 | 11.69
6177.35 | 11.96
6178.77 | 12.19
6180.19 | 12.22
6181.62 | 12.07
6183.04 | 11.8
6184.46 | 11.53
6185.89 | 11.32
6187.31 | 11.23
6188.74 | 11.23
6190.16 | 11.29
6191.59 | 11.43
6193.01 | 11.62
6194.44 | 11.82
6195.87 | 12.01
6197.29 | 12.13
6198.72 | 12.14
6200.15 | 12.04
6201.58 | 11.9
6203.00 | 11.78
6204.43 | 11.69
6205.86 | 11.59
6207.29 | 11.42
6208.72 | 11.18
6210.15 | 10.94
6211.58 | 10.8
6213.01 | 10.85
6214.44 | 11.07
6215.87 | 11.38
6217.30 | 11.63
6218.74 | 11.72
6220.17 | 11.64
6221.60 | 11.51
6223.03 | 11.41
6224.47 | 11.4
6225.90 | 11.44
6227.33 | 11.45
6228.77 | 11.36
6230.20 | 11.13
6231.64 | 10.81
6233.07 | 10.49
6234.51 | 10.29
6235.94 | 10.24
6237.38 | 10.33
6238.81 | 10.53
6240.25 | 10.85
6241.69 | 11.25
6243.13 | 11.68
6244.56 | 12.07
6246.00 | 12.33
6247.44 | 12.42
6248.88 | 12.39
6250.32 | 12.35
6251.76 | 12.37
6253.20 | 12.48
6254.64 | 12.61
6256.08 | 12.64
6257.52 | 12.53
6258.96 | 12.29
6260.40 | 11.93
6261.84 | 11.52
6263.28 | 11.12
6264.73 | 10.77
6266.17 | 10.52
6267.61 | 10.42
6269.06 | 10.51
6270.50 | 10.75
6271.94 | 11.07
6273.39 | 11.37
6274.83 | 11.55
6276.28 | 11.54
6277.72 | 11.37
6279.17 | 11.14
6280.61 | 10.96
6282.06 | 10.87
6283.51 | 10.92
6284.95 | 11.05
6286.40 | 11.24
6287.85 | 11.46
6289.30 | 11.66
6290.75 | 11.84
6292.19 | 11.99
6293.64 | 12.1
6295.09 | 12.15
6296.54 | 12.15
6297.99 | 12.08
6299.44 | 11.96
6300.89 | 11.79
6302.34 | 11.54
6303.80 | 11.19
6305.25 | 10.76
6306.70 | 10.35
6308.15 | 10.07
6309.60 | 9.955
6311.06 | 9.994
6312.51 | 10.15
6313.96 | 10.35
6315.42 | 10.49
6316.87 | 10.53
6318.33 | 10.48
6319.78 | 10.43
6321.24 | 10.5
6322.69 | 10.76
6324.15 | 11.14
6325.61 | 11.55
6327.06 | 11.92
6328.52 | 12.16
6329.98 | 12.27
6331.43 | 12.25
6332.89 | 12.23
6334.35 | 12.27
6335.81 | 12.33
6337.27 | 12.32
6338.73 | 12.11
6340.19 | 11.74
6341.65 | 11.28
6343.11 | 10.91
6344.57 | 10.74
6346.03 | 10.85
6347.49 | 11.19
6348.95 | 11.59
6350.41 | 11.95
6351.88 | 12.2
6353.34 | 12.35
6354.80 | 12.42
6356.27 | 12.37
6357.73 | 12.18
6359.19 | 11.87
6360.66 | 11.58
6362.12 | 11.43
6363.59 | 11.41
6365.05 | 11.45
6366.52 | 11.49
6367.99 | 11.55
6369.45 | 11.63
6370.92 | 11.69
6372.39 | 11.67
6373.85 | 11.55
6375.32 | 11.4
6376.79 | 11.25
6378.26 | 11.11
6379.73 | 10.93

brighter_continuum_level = 11.3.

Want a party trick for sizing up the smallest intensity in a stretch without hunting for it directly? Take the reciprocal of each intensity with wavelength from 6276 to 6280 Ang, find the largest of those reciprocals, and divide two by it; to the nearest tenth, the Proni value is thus 22.3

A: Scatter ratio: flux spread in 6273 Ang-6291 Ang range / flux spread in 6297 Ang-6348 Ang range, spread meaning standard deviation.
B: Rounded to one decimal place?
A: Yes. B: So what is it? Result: 0.4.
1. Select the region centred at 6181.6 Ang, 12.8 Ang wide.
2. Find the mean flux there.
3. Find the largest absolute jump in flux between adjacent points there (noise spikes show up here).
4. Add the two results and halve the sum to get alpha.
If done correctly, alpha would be 6.02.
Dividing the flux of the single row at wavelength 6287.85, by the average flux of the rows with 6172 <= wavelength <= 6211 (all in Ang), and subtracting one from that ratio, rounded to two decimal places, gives -0.02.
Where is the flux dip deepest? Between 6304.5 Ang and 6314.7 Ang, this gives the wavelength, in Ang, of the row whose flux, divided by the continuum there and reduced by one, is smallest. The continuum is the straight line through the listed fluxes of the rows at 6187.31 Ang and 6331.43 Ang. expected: 6309.60 Ang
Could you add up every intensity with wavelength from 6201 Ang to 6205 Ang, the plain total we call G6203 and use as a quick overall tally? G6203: 35.4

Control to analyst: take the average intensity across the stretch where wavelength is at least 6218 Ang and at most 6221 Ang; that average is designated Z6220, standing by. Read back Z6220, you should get 11.7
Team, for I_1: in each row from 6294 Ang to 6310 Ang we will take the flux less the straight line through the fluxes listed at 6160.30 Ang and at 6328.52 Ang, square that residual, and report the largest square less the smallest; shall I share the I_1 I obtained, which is 4.4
